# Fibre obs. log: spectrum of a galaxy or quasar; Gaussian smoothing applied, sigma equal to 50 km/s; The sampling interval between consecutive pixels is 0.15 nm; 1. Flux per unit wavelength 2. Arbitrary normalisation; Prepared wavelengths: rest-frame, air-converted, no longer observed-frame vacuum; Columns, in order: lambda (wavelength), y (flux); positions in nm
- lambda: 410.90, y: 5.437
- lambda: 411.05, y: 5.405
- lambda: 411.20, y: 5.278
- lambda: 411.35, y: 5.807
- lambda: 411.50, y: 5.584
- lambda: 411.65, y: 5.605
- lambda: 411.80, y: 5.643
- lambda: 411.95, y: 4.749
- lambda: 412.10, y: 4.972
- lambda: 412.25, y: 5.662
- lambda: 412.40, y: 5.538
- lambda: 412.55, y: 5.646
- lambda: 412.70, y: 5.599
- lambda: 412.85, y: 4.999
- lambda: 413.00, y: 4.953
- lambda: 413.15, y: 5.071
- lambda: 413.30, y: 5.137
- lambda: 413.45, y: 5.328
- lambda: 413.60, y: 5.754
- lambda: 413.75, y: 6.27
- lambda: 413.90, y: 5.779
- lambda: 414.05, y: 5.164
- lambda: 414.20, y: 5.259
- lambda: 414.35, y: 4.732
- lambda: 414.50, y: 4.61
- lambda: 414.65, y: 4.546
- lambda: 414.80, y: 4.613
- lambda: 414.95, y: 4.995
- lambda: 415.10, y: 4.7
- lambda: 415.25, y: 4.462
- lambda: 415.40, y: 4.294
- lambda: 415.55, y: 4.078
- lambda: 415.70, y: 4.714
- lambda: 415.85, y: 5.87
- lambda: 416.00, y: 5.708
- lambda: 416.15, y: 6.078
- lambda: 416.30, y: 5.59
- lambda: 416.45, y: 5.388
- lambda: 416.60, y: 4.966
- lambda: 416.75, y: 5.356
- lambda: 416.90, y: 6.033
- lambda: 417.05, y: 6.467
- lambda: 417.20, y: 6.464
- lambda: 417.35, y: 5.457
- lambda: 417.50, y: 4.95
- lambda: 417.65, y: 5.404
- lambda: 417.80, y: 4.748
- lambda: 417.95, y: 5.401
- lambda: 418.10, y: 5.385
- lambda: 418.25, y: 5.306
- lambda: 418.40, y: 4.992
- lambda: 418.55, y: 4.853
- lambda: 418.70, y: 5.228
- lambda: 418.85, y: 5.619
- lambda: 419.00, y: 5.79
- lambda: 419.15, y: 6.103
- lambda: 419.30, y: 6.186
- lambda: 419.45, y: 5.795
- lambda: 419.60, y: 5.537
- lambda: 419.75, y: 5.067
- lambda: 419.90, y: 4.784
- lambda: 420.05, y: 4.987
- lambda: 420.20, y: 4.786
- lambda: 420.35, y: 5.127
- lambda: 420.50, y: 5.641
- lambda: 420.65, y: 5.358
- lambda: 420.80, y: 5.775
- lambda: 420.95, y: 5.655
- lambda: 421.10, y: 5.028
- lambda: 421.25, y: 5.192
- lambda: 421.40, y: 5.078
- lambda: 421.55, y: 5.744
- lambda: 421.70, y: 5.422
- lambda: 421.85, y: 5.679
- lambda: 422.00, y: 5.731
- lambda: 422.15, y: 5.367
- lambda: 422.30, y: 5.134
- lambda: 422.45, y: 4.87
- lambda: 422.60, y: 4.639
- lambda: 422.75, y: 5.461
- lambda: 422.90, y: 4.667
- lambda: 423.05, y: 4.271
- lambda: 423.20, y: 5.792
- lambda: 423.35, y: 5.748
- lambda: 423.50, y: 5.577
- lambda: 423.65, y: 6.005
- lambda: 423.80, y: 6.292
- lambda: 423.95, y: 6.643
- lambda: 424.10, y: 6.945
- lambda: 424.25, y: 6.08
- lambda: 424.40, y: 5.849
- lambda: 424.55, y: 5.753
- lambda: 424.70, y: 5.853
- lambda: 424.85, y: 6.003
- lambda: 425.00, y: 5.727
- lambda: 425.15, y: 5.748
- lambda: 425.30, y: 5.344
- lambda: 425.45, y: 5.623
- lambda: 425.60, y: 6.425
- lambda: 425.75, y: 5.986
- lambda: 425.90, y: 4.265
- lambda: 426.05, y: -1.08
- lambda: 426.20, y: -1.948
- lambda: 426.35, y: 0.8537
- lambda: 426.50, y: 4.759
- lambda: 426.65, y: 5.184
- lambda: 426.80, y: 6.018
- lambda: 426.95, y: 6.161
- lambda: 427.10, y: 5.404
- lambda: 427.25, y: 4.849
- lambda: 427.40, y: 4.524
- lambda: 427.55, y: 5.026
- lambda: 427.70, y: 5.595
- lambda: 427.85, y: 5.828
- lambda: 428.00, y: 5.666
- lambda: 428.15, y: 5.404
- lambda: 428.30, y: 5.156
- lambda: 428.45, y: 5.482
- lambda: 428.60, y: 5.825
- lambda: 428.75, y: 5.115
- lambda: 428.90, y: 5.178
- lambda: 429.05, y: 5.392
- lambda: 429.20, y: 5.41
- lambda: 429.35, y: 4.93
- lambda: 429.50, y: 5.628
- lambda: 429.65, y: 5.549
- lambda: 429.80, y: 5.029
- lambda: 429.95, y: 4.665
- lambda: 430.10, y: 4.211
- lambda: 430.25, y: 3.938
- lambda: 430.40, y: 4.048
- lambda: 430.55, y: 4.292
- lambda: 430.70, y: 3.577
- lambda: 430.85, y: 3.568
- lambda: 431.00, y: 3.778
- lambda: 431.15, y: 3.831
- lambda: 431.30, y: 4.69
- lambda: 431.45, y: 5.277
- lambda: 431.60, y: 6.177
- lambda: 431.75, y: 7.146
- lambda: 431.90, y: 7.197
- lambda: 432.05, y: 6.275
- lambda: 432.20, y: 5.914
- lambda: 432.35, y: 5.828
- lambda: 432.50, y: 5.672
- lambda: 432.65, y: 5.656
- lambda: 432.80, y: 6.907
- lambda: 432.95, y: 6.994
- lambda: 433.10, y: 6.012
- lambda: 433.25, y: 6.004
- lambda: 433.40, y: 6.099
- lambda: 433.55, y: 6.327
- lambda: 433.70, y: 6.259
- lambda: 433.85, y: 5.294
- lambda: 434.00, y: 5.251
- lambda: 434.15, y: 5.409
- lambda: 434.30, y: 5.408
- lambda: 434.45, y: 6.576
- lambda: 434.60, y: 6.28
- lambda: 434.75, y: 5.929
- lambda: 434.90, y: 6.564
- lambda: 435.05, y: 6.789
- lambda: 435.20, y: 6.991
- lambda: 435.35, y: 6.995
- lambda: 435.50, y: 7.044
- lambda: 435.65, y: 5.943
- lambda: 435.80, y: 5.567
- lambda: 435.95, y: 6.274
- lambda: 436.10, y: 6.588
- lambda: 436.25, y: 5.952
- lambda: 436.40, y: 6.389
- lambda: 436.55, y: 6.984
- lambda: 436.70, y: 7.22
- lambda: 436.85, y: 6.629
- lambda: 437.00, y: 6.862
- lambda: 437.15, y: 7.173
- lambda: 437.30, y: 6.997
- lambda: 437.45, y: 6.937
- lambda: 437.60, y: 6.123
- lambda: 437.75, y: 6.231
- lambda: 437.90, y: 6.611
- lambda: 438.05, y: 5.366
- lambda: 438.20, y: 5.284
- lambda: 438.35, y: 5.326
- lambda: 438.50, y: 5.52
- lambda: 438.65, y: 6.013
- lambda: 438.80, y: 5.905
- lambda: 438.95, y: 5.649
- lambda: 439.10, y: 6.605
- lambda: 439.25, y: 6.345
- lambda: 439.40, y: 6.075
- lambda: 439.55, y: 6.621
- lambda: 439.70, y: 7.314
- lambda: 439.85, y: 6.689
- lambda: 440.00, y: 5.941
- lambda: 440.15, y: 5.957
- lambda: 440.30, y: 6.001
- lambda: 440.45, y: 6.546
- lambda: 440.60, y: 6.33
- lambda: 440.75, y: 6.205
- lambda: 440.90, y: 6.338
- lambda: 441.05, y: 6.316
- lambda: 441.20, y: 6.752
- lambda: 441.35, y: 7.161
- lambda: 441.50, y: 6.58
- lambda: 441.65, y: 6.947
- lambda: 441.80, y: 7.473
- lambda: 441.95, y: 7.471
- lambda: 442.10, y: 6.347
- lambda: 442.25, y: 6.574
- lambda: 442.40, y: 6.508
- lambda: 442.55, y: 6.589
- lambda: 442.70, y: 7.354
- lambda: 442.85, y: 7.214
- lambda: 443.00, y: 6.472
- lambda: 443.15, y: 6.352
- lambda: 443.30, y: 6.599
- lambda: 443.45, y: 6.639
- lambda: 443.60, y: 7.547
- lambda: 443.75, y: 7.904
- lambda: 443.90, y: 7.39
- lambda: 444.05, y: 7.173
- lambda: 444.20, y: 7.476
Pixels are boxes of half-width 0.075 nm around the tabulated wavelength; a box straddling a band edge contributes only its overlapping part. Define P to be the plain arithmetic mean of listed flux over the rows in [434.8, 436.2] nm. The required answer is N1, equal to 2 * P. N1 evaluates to 13.1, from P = 6.5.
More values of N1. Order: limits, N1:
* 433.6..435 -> 11.8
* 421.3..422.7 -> 10.6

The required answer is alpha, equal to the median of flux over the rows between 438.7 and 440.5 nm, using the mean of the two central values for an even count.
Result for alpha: 6.2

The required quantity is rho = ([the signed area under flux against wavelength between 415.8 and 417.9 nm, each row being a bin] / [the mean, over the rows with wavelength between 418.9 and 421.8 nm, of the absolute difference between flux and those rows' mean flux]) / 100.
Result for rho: 0.3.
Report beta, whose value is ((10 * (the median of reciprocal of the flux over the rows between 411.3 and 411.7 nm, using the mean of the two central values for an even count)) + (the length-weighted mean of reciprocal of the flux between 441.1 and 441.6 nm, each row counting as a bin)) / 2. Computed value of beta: 0.97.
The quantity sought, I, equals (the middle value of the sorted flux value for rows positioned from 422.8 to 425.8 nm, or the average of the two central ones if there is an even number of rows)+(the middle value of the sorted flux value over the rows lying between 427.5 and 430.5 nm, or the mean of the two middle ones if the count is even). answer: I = 11.1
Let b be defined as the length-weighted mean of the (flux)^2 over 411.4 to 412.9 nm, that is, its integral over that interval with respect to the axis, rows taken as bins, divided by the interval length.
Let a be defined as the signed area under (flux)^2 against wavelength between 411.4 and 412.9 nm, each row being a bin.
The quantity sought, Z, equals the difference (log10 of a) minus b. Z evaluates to -28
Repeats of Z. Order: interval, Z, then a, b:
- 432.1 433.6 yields -36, 57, 37.9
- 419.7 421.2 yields -26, 41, 27.4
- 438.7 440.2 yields -38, 60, 40.1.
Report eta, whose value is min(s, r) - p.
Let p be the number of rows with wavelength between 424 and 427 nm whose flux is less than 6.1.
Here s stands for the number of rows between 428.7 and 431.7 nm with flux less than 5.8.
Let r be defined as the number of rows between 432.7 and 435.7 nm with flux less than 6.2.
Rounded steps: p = 17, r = 9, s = 19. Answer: -8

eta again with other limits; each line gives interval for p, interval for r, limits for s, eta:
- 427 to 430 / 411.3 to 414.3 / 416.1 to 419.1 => -4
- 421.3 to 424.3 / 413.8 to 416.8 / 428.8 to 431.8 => 1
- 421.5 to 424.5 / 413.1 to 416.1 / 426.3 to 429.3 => -1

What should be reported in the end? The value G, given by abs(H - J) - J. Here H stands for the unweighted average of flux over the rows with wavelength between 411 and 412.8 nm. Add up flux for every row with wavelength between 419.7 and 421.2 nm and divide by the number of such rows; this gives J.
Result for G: -5.0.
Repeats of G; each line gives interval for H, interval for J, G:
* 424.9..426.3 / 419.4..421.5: -4.0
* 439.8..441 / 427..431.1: -3.6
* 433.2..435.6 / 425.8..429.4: -2.9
